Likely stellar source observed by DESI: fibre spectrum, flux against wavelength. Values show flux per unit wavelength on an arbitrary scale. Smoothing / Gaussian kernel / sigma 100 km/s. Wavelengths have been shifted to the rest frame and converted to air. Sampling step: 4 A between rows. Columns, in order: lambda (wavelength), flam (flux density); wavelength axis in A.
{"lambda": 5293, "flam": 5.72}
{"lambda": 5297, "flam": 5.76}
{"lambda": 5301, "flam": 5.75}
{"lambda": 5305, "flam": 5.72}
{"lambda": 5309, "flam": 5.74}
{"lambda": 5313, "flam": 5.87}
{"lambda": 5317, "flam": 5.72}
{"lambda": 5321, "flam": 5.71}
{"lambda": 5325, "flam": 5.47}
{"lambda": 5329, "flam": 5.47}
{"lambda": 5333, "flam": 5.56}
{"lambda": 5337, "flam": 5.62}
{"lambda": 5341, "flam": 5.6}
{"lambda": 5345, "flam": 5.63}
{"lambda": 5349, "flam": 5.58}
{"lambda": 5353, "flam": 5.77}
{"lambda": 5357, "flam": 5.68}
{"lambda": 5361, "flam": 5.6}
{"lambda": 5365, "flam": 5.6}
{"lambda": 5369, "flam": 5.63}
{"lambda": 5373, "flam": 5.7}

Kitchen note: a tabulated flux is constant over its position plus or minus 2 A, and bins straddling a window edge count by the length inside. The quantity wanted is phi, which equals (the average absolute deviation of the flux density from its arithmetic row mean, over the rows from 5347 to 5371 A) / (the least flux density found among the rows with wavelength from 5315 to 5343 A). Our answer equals 0.010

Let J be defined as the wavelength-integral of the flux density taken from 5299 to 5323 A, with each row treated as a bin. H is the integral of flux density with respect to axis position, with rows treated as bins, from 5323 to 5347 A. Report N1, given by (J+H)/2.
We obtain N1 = 136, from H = 133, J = 138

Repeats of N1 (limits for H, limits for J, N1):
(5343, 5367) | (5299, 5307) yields 91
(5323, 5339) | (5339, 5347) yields 67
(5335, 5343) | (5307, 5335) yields 102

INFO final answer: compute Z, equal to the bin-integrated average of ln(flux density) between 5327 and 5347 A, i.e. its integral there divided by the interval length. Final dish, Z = 1.72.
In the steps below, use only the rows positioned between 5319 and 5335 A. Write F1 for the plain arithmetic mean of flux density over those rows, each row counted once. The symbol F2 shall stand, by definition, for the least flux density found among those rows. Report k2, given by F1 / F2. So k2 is 1.02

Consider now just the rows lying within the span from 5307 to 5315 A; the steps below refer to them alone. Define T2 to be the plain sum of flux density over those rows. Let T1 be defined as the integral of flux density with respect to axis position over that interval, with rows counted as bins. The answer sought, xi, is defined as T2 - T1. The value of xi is -34.8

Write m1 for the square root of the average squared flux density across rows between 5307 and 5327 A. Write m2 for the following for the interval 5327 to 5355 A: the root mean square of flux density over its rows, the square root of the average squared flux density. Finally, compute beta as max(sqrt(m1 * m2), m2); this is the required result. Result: 5.65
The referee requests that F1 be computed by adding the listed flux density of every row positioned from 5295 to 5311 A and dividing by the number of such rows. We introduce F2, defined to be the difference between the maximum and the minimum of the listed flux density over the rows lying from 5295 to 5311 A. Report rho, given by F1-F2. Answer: 5.70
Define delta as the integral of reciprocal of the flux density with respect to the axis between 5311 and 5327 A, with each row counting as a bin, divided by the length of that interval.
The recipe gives 0.176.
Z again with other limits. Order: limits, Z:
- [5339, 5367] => 1.73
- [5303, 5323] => 1.75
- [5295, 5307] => 1.75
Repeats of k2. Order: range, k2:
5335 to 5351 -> 1.00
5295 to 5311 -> 1.00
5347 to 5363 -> 1.01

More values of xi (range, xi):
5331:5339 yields -33.5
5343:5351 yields -33.6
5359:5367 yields -33.6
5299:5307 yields -34.4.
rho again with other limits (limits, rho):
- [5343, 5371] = 5.45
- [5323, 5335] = 5.41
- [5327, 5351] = 5.42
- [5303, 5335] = 5.26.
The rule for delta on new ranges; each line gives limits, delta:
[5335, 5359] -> 0.177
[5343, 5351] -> 0.178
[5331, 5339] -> 0.179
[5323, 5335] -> 0.182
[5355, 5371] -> 0.178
